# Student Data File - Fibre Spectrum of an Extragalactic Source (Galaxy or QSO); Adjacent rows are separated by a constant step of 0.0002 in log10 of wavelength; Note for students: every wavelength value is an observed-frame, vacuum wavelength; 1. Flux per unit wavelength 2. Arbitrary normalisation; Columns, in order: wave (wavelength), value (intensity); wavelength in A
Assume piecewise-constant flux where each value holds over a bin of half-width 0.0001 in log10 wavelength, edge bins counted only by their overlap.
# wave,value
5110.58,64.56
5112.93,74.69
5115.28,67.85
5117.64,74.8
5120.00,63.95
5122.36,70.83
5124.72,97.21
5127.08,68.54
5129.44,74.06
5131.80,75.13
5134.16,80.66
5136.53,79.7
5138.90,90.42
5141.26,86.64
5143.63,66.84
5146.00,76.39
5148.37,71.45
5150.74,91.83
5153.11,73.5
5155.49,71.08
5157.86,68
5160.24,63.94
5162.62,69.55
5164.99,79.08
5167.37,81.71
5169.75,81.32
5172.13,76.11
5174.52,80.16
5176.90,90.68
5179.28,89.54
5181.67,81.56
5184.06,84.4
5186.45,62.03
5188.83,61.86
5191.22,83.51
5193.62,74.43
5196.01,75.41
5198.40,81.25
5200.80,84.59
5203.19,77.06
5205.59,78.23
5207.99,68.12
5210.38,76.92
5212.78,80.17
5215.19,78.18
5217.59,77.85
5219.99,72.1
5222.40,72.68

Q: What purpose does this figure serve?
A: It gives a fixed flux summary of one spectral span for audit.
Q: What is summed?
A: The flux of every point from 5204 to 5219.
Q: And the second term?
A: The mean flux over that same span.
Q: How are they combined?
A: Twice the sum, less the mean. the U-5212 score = 842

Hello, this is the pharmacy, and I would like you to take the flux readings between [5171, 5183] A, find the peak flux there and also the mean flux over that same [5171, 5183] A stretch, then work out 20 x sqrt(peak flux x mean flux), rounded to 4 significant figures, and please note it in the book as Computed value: 1741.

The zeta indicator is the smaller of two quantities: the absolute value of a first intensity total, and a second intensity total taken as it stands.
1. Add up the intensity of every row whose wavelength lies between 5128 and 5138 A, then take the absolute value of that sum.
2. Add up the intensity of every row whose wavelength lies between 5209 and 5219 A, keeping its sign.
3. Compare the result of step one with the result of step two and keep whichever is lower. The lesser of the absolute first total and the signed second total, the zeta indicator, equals 310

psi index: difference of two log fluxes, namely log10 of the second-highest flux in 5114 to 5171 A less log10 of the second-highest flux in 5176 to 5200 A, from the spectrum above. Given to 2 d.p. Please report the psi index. 0.01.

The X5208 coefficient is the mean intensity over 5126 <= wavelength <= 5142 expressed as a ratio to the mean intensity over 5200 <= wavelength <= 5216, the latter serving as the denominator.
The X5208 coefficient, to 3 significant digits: 1.02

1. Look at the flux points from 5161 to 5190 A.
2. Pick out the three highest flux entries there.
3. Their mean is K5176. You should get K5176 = 88.2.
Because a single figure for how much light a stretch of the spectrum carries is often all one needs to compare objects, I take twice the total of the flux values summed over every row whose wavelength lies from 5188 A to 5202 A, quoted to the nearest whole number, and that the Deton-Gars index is 922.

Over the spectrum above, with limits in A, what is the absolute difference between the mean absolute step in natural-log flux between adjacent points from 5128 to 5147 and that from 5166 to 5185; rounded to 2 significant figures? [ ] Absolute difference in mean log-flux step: 0.039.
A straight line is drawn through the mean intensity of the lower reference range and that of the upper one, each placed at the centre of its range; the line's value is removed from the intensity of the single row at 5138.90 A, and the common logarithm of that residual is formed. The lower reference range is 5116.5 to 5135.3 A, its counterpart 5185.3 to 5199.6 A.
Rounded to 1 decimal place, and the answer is 1.2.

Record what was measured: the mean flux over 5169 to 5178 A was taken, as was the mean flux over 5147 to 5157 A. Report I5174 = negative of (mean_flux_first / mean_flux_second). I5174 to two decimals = -1.07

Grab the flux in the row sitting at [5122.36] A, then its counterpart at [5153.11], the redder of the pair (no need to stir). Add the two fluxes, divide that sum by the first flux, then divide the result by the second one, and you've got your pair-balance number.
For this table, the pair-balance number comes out 0.0277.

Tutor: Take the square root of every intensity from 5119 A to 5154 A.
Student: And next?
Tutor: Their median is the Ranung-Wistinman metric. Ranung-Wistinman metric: 8.67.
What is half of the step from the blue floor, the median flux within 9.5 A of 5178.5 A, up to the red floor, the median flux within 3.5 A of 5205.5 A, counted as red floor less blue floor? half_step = -2.2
